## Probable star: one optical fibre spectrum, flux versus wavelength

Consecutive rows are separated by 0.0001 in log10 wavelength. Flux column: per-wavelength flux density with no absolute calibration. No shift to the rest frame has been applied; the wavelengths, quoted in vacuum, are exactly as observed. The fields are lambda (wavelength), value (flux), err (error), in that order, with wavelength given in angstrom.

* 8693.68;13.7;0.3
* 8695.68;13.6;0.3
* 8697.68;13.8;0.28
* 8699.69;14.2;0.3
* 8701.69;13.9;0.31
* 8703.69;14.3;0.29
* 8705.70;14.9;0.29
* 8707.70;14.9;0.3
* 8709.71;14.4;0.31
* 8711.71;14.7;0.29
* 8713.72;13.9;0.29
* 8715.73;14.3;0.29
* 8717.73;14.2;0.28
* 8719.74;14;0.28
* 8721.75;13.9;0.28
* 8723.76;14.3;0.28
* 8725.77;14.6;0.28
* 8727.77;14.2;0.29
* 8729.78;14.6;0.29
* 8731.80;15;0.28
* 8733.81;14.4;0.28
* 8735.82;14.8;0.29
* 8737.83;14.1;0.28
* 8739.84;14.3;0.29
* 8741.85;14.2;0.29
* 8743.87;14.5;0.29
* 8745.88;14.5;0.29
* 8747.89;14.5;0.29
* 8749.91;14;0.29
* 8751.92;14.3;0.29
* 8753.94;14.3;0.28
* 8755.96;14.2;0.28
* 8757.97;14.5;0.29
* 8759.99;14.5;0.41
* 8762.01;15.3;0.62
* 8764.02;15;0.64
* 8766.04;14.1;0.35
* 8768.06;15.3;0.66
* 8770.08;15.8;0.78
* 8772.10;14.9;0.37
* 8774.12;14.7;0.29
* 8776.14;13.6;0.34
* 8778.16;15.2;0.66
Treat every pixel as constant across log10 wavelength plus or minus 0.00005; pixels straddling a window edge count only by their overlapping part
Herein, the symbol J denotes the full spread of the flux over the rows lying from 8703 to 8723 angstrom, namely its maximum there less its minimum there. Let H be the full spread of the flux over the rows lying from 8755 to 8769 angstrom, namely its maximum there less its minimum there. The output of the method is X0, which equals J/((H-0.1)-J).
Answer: 10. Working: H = 1.20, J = 1.00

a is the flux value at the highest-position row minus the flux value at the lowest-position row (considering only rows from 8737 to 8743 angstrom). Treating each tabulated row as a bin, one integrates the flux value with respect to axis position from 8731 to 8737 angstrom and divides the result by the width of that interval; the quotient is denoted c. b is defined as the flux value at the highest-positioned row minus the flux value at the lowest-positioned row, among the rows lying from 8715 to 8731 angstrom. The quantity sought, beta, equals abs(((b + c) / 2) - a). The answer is 7.4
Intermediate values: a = 0.10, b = 0.3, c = 14.7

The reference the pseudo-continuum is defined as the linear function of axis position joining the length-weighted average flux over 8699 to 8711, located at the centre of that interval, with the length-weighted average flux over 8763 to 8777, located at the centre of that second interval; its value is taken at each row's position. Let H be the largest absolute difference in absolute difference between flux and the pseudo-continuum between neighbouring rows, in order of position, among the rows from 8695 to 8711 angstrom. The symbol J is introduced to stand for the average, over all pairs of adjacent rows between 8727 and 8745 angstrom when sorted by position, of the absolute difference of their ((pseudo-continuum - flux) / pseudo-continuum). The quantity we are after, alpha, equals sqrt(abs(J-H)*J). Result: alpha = 0.098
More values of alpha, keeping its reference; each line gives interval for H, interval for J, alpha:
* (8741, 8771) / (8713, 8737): 0.106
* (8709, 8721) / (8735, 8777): 0.102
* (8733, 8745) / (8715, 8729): 0.075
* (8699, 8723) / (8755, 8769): 0.118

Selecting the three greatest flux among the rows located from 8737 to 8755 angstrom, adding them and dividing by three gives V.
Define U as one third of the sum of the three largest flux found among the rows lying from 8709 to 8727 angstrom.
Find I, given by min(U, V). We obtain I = 14.50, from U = 14.6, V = 14.5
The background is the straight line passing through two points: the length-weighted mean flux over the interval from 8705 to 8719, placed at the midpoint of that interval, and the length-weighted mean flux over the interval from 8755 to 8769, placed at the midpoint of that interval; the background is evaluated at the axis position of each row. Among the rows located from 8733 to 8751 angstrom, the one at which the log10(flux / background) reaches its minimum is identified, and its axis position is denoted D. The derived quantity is 8749.91 angstrom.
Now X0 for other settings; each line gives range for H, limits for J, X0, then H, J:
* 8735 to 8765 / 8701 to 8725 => 5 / 1.30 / 1.00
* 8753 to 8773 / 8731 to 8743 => 1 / 1.70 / 0.90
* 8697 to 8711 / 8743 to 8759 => 1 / 1.10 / 0.50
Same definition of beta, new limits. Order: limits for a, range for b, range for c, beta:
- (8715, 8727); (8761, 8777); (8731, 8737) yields 6.2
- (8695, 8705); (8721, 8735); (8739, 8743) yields 6.7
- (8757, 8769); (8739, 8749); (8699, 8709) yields 6.5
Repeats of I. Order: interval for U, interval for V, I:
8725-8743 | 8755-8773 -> 14.80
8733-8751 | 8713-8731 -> 14.50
